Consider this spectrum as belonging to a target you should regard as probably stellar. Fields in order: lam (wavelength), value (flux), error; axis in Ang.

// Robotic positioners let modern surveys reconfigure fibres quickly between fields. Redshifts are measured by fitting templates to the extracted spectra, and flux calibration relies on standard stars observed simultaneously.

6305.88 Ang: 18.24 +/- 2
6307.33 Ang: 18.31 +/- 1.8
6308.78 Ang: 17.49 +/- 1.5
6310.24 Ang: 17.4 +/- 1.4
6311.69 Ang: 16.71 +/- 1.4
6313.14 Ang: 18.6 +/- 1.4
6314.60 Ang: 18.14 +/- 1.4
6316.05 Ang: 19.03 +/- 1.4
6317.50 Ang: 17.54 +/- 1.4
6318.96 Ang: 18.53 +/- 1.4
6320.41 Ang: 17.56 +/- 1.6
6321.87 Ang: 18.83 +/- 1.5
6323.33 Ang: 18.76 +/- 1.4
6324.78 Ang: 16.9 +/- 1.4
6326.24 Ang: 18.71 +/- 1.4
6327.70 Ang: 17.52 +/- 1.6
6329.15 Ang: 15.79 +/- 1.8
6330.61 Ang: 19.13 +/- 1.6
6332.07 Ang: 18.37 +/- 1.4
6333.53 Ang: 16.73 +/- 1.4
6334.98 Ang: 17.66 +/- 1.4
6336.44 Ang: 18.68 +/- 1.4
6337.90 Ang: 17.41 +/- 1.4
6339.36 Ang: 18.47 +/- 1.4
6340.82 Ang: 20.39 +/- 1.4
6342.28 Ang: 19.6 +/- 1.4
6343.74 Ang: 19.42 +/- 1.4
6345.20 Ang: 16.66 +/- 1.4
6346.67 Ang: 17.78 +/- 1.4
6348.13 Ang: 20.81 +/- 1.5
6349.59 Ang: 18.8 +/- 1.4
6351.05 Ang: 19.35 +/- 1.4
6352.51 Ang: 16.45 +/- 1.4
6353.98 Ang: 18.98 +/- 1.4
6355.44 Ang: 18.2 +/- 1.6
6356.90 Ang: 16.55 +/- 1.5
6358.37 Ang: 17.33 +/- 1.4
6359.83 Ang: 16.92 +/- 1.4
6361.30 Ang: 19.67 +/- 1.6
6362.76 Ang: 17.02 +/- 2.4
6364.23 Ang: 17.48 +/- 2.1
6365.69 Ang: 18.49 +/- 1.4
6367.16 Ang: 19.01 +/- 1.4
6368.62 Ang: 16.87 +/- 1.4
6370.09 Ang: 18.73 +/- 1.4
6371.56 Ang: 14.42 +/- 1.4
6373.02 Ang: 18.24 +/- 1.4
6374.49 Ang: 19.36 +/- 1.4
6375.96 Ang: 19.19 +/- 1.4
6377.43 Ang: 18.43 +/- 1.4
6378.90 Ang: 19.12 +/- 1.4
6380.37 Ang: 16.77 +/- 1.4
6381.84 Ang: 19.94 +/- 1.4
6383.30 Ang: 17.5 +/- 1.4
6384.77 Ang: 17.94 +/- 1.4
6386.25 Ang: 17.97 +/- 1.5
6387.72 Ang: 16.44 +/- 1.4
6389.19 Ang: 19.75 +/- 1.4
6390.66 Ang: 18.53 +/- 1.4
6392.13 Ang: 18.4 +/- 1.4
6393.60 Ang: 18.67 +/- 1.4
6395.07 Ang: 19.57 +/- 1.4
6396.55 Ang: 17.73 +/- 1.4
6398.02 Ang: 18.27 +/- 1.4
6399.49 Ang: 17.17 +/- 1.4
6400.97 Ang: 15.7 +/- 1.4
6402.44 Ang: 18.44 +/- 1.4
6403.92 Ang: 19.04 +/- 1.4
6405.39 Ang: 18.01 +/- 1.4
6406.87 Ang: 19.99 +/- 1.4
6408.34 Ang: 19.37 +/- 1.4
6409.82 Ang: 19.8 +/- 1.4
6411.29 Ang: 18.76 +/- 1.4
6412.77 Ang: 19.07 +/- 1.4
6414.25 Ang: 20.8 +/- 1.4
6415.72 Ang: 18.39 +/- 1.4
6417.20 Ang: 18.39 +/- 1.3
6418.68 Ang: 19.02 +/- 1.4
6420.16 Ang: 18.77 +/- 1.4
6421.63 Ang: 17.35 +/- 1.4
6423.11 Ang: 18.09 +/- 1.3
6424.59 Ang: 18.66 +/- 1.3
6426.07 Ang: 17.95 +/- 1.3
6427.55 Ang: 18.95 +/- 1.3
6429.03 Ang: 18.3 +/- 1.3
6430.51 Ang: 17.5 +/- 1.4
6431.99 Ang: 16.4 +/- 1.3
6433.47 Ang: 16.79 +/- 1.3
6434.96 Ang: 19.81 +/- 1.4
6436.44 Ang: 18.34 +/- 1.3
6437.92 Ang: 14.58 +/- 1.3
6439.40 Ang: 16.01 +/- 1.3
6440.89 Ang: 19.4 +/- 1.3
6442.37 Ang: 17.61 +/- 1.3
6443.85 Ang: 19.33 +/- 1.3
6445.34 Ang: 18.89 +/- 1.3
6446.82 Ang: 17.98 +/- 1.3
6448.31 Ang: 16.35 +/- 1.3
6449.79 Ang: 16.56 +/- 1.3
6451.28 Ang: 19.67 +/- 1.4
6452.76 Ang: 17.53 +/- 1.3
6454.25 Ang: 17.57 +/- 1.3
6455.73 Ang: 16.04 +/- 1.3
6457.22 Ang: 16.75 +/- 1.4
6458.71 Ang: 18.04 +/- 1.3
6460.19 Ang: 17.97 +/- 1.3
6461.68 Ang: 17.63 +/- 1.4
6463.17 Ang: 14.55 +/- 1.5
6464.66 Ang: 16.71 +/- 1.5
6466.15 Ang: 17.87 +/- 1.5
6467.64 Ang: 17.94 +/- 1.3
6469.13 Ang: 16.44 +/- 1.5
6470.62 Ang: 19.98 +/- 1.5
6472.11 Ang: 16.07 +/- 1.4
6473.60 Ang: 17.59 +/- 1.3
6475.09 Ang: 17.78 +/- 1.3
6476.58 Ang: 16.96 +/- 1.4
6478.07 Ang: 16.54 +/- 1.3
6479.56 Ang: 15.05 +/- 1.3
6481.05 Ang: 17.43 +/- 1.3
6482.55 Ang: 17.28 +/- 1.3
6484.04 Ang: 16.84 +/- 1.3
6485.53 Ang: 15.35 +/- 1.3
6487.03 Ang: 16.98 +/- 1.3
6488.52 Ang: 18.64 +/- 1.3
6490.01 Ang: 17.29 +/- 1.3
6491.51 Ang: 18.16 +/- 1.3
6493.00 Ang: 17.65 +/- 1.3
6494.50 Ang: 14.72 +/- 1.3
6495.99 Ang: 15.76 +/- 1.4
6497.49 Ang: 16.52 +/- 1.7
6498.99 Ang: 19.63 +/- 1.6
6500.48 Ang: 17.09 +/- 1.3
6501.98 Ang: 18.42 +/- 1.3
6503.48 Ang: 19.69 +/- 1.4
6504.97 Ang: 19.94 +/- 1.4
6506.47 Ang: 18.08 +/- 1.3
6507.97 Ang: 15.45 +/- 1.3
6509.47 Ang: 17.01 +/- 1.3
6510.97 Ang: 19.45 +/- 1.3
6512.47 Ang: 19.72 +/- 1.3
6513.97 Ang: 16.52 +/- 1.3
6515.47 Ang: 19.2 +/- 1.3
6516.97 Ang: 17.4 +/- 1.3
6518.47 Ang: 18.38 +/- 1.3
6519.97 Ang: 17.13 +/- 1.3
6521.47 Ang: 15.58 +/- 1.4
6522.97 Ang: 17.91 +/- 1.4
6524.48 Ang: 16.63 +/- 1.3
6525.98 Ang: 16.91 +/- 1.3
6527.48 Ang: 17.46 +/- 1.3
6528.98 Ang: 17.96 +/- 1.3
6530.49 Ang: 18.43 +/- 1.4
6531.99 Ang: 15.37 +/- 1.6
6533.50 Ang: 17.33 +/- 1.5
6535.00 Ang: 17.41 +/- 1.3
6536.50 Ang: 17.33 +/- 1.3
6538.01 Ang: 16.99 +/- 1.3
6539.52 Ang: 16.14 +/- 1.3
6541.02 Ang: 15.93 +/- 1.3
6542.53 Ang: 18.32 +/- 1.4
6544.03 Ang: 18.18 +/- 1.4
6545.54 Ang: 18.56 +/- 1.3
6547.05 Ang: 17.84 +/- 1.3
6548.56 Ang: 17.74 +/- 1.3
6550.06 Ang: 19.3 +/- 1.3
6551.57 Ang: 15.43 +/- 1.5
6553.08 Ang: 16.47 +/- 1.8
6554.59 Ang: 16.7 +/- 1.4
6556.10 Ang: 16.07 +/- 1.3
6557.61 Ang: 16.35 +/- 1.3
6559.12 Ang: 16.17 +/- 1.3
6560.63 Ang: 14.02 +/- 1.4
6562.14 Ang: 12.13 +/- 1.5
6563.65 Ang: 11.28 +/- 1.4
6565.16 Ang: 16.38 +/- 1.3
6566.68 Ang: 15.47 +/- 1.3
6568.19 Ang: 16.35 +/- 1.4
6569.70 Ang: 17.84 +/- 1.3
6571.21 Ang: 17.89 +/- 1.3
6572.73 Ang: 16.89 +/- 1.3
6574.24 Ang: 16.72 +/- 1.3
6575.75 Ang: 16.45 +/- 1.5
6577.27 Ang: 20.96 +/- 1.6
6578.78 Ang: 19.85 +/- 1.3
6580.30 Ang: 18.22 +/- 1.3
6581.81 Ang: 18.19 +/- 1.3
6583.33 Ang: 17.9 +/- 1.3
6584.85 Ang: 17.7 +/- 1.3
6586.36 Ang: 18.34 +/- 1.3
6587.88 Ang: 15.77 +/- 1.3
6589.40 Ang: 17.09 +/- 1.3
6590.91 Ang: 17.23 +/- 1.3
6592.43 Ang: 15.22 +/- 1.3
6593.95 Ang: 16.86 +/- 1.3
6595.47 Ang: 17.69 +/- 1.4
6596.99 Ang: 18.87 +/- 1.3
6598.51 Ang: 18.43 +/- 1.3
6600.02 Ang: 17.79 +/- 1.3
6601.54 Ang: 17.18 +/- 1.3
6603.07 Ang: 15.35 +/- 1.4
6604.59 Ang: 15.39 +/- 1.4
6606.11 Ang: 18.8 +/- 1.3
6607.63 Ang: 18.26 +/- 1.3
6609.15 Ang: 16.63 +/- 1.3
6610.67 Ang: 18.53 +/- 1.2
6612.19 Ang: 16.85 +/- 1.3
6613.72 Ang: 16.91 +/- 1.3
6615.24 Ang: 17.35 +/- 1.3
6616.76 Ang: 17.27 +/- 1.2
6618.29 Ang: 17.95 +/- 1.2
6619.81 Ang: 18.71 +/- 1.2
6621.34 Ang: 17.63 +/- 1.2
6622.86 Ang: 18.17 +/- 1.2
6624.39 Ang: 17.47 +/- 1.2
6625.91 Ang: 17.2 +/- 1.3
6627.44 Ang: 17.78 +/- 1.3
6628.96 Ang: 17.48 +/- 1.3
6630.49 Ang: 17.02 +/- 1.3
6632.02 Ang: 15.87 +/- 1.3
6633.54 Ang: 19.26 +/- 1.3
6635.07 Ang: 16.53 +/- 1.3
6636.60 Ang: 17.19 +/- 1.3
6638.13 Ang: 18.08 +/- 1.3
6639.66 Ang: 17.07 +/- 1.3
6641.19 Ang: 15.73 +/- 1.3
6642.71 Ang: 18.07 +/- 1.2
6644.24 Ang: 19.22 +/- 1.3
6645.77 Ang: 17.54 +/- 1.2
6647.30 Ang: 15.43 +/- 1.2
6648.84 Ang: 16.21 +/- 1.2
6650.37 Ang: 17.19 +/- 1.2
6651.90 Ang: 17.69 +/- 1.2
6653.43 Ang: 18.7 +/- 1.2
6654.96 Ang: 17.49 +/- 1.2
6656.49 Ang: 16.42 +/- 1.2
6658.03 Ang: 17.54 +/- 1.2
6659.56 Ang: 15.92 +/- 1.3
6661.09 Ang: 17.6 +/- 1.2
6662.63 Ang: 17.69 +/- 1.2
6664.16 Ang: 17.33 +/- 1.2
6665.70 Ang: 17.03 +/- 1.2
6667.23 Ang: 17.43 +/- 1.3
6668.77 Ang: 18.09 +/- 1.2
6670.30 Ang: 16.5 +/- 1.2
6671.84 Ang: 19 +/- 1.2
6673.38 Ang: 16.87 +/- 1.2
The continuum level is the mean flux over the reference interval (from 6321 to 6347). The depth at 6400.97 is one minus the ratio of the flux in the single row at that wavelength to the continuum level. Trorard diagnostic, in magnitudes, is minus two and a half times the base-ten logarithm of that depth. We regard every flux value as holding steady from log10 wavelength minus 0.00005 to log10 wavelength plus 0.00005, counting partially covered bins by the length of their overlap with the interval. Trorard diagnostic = 2.2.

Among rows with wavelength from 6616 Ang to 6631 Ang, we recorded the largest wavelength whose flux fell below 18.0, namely 6630.49 Ang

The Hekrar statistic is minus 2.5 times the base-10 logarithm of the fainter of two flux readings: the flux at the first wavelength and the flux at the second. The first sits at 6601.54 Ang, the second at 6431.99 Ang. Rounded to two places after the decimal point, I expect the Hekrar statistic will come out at -3.04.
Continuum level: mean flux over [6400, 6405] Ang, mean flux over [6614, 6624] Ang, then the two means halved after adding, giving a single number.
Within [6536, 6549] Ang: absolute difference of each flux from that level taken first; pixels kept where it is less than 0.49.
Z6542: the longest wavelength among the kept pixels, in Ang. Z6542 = 6548.56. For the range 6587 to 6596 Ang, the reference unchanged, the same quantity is 6595.47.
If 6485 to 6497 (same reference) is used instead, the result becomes 6493.00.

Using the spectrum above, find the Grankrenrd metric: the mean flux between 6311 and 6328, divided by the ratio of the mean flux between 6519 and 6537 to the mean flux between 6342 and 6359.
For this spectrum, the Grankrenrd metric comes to 19.3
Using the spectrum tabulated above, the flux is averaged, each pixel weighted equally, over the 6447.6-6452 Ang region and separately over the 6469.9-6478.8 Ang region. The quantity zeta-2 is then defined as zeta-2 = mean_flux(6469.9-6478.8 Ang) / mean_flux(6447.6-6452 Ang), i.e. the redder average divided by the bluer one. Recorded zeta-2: 0.998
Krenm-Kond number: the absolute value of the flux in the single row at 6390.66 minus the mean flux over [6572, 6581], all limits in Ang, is 0.3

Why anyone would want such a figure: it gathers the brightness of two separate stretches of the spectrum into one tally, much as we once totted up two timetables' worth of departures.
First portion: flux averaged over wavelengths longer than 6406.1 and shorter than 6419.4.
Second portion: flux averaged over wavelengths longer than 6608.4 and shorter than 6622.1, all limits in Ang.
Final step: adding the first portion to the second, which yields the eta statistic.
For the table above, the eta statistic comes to 36.8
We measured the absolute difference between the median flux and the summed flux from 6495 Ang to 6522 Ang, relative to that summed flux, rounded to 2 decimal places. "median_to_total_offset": 0.94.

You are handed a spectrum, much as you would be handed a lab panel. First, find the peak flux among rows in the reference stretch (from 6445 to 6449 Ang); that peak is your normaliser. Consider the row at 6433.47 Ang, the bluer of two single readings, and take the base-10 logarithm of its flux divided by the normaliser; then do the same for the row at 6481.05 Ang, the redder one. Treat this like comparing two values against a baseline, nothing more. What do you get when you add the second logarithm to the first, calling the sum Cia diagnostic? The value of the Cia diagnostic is -0.086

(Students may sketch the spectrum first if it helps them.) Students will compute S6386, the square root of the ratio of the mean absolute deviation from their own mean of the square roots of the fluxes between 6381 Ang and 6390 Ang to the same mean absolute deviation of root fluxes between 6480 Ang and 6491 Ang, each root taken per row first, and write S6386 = 1.3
